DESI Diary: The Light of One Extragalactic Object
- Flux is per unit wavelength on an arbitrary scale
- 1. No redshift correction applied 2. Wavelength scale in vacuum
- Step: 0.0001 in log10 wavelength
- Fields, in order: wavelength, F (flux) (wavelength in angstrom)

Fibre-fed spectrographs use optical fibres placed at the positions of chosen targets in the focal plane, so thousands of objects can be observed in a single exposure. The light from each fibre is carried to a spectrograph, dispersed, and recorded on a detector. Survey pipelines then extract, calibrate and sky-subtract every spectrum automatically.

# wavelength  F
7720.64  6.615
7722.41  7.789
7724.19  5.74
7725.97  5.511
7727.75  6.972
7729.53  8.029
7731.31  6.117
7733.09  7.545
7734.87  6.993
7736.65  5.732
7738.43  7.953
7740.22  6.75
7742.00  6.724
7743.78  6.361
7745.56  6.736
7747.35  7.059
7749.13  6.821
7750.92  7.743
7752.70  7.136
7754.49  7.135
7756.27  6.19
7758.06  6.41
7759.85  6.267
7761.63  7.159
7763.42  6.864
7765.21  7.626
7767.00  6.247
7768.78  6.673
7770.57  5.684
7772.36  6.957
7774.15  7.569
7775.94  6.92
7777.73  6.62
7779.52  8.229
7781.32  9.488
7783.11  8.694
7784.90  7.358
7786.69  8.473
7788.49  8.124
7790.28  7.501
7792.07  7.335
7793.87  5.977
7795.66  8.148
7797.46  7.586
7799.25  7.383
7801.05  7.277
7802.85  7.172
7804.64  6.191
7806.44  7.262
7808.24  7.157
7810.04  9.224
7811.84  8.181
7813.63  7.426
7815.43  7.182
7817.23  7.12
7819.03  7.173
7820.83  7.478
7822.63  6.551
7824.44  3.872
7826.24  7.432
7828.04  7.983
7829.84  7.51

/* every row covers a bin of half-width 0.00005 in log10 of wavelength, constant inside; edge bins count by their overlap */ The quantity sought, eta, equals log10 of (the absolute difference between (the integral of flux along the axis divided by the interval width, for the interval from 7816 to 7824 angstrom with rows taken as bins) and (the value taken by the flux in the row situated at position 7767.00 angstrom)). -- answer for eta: -0.2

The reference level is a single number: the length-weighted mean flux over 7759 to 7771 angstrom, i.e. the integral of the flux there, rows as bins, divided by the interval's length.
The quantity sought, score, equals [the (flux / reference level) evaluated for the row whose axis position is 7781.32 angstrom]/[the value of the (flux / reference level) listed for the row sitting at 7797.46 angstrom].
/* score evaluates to 1.25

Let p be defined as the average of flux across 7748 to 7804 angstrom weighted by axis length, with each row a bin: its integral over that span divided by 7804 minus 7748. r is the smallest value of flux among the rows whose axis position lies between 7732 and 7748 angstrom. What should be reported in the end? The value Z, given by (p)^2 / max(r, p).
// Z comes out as 7.25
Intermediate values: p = 7.25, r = 5.732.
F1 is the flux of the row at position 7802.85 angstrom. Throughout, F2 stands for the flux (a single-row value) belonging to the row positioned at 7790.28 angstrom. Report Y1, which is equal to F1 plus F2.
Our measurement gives 14.7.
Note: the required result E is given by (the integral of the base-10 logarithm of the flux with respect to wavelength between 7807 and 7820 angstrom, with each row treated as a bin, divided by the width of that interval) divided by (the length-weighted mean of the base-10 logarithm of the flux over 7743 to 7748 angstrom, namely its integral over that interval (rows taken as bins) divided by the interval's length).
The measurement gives 1.07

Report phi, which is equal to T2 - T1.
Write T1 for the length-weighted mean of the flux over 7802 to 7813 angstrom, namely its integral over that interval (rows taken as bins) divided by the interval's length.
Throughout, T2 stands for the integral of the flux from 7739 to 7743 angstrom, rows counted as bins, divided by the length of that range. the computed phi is -0.7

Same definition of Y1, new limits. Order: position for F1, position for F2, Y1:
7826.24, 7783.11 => 16.1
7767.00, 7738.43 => 14.2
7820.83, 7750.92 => 15.2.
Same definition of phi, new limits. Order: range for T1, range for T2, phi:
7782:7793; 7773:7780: -0.7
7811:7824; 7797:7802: 0.2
